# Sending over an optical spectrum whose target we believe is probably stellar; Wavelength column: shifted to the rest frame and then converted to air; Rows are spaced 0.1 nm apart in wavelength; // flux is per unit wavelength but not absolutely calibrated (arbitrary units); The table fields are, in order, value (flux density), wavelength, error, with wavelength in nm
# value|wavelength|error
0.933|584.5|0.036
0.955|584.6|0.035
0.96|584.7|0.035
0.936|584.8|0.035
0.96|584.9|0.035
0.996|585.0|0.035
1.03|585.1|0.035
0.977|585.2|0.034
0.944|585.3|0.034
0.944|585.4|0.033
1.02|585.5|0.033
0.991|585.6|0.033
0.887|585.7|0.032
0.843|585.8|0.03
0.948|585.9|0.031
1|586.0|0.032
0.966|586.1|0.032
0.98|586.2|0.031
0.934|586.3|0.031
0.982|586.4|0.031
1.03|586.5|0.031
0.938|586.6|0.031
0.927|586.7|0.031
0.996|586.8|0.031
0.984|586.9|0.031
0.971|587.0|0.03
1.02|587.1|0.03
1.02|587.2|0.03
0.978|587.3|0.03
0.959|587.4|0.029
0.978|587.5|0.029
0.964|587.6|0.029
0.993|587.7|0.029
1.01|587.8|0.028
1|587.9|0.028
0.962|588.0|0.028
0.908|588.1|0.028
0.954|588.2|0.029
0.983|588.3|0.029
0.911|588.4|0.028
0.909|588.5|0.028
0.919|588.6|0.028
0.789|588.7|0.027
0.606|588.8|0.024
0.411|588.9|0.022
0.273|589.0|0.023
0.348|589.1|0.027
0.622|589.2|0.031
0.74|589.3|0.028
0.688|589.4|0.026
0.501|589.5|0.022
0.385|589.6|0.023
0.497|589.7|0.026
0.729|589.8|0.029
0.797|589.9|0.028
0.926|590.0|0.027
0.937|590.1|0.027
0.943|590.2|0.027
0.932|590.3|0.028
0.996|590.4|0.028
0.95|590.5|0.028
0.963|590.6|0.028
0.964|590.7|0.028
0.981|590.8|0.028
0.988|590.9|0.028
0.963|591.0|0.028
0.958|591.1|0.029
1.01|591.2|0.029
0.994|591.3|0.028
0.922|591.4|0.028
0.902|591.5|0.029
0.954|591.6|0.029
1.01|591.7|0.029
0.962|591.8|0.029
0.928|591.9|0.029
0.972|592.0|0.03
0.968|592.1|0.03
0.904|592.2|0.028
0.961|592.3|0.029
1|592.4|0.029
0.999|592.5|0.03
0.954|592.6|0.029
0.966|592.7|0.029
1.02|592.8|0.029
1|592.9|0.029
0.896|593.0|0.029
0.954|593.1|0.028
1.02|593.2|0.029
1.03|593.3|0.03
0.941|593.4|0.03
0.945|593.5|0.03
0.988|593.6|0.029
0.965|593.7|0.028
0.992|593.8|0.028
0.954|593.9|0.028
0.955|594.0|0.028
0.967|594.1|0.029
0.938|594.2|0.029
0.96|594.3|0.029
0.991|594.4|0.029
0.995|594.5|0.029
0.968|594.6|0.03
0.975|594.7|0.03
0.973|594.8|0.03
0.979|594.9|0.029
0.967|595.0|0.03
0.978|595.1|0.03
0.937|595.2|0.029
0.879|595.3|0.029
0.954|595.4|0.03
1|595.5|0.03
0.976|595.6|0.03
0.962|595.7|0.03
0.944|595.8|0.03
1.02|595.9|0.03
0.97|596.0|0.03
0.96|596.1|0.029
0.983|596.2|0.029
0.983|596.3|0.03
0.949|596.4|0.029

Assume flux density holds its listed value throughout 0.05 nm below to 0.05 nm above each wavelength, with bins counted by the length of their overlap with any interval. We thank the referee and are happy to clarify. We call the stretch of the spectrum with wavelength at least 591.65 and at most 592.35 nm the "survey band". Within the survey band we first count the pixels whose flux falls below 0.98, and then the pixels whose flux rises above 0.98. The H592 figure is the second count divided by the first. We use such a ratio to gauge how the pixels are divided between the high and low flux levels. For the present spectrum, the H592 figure 0.2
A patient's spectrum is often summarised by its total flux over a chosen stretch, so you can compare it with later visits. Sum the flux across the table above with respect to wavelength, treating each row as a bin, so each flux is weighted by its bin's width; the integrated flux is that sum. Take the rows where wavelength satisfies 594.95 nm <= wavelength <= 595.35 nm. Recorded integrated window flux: 0.38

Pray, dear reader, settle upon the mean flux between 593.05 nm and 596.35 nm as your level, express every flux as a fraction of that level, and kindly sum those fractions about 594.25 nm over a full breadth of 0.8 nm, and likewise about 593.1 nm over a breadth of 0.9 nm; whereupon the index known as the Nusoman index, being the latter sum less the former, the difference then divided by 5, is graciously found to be 0.22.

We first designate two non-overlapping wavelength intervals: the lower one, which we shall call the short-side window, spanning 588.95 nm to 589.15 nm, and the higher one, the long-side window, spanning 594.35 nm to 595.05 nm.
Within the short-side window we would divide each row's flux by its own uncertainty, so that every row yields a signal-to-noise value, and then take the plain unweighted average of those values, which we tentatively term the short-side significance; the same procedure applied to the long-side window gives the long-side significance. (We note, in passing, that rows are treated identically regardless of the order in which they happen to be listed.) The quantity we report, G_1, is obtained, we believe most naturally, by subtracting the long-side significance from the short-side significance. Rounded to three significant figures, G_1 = -20.7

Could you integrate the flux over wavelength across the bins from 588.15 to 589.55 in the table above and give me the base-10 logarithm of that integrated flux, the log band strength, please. -0.015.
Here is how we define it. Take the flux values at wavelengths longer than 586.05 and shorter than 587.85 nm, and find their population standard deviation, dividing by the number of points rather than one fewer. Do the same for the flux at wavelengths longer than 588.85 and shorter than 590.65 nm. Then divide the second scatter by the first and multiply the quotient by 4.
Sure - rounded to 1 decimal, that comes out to 33.4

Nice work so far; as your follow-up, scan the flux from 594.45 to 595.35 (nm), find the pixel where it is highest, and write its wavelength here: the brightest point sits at 594.5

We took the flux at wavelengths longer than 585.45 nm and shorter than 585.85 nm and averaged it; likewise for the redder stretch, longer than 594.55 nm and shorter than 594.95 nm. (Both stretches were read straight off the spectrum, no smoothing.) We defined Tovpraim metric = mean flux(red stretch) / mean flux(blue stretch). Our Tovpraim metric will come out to 1.04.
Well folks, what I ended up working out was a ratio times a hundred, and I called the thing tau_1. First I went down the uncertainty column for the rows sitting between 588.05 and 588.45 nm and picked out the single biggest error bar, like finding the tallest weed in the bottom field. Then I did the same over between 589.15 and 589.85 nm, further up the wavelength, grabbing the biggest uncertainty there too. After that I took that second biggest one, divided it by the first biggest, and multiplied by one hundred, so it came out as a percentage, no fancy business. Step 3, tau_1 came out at 107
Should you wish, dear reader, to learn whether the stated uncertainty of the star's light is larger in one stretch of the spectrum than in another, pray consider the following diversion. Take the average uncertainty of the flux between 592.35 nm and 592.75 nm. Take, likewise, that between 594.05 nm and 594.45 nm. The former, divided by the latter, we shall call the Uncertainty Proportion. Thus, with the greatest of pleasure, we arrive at 1.01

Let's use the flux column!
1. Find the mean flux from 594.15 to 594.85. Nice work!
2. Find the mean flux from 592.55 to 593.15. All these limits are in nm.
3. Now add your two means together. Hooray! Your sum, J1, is 1.94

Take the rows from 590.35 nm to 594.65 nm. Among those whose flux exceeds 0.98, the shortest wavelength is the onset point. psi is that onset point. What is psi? 590.4 nm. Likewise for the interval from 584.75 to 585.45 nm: 585.0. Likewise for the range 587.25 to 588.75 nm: 587.7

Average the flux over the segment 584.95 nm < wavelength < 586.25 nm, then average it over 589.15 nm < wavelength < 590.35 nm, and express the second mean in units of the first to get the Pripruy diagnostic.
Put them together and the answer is 0.75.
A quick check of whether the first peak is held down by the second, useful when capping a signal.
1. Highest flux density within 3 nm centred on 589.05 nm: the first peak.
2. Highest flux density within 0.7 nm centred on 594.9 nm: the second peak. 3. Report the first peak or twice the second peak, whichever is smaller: 1.01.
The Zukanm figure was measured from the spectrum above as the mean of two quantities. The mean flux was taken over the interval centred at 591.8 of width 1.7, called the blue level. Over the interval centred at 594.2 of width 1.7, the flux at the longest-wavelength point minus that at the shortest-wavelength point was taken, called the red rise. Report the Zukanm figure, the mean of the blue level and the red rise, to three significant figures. 0.494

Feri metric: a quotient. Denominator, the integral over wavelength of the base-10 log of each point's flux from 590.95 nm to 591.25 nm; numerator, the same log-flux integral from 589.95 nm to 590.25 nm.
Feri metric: 2.8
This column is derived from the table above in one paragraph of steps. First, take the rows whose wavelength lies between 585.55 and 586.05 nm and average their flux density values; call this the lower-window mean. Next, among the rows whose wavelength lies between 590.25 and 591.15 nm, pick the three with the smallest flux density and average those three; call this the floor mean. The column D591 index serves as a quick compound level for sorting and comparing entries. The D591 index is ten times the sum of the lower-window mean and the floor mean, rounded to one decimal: 18.8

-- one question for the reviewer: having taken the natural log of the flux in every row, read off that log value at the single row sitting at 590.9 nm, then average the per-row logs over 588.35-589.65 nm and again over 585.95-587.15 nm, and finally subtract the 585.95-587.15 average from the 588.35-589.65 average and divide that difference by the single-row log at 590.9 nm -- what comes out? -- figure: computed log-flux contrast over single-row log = 43.0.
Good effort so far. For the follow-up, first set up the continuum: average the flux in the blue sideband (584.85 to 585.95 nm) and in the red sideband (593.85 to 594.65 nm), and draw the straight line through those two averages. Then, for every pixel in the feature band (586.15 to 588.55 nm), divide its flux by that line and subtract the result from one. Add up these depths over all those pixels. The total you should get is -0.26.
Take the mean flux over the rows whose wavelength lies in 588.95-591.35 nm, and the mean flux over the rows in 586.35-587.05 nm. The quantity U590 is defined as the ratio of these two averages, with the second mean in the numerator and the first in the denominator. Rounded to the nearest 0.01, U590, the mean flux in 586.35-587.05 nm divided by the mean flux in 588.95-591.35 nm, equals 1.23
